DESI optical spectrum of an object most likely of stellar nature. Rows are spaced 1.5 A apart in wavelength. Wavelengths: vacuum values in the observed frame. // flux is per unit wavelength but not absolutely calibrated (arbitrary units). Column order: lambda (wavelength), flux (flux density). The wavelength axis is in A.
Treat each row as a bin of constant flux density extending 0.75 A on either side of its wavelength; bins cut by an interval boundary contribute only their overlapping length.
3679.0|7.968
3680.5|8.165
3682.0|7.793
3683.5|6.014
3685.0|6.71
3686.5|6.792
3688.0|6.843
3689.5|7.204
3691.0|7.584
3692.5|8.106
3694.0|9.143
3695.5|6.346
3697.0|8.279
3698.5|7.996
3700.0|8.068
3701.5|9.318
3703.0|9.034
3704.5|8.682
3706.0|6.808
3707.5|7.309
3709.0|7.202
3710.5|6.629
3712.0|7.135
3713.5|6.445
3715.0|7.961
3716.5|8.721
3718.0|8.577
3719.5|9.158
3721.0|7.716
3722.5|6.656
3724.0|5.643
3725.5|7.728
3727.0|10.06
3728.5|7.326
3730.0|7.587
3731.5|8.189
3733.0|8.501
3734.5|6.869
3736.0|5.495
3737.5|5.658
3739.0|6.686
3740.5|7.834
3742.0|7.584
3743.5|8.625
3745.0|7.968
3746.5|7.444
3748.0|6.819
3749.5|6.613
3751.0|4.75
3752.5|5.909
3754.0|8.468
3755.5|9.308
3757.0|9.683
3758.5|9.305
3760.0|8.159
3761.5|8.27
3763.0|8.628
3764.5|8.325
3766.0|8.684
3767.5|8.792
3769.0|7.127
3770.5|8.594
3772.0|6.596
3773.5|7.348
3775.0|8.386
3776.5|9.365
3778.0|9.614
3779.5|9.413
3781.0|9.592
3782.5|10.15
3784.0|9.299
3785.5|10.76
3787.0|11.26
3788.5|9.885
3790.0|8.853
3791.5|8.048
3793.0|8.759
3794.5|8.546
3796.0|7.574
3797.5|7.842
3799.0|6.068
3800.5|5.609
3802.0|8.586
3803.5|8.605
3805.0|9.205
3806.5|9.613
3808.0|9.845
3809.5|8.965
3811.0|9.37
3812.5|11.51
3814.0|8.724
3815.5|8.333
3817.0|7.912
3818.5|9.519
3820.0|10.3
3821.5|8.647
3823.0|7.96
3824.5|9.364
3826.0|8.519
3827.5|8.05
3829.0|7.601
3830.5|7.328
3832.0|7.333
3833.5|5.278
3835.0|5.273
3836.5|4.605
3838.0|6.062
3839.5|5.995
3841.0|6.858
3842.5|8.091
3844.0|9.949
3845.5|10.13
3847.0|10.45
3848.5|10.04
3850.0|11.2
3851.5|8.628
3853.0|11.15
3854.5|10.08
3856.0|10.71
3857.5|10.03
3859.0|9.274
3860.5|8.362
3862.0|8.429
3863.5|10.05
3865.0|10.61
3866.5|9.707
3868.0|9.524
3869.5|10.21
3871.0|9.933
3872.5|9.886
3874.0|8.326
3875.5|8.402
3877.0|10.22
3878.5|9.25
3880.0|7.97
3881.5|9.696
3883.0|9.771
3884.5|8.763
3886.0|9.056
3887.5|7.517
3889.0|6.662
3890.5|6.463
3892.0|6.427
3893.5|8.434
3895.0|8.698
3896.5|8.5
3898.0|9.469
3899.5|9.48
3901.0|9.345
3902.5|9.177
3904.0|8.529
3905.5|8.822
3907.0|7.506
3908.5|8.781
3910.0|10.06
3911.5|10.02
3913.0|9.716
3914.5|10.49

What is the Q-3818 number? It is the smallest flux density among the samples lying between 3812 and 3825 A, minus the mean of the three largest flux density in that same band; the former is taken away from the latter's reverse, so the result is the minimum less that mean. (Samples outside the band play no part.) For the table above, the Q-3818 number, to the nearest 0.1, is -2.5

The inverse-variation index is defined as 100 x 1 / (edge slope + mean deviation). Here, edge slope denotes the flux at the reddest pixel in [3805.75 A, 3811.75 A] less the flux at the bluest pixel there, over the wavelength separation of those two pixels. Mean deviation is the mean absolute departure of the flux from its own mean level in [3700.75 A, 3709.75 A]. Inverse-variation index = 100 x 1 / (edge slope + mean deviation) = 111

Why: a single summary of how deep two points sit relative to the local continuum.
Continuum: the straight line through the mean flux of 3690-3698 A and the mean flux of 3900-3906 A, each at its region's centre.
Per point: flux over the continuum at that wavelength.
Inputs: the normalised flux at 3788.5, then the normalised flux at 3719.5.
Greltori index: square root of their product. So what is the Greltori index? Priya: 1.16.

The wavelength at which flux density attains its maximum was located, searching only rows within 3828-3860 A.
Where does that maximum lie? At 3850.0 A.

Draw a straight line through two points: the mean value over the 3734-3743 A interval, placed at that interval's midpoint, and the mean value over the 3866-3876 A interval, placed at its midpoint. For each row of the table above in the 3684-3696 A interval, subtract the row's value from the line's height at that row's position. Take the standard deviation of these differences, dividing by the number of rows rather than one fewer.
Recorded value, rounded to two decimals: 0.83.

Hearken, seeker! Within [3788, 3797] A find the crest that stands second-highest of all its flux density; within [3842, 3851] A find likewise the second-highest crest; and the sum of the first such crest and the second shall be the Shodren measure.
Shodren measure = 19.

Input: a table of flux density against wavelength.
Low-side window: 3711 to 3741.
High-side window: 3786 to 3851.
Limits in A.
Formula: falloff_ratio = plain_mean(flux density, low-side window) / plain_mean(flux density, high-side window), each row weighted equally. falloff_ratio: 0.89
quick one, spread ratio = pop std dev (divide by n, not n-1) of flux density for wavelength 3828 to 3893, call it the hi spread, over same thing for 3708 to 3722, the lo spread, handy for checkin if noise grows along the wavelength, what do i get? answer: 1.9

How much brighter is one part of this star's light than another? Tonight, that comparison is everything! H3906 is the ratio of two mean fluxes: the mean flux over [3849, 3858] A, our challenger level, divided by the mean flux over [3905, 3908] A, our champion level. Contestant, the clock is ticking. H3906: 1.26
